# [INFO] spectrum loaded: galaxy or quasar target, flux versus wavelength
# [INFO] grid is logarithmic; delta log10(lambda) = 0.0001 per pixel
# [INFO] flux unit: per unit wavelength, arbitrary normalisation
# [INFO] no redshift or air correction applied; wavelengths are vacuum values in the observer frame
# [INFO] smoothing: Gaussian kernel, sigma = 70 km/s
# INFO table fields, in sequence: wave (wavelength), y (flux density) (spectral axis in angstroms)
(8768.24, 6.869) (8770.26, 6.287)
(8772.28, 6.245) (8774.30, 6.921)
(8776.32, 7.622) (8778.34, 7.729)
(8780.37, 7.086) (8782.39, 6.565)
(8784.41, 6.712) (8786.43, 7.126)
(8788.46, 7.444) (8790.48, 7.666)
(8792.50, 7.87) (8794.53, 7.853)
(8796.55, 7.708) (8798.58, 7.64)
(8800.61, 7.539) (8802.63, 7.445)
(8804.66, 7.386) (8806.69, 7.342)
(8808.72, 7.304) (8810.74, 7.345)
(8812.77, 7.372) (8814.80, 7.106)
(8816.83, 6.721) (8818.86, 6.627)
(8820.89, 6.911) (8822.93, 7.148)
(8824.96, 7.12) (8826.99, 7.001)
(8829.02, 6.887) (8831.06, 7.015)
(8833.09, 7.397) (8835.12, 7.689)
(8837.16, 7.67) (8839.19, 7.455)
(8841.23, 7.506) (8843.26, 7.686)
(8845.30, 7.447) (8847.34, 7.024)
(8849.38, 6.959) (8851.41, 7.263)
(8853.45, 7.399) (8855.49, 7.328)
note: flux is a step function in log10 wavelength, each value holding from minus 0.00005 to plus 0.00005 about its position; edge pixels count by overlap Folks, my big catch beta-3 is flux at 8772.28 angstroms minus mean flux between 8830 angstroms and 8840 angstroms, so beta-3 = -1.20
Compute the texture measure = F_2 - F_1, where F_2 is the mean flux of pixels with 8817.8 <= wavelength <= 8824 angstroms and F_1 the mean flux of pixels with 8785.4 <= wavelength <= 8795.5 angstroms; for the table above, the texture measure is -0.70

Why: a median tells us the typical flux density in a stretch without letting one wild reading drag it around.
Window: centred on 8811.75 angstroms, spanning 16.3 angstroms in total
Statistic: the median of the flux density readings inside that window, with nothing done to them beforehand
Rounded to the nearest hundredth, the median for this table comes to 7.32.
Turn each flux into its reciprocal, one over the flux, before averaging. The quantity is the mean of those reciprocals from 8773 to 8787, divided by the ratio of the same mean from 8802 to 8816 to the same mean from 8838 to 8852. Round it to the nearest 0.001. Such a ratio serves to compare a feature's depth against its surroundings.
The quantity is 0.141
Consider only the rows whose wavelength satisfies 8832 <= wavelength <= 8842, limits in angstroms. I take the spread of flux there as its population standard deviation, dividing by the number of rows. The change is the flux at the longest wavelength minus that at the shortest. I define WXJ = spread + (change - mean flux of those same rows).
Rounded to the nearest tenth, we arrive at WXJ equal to -7.3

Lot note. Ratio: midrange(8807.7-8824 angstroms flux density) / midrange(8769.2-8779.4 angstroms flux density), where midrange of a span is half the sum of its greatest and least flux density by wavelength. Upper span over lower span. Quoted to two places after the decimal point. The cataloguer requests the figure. 1.00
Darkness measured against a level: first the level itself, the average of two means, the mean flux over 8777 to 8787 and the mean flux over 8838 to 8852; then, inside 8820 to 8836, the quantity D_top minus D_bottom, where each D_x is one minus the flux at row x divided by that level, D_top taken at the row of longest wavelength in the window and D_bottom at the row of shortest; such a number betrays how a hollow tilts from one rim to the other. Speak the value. -0.11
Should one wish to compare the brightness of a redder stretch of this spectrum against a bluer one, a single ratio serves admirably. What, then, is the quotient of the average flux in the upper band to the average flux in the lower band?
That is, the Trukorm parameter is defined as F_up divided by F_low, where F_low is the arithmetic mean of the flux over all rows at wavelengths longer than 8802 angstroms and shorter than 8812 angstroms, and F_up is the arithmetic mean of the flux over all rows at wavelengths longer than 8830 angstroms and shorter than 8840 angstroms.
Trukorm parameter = 1.01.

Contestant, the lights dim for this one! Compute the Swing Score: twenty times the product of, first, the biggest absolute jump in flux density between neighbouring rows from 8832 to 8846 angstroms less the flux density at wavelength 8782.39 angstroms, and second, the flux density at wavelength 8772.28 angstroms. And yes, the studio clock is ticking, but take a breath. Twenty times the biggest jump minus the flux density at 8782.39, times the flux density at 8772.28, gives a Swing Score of -783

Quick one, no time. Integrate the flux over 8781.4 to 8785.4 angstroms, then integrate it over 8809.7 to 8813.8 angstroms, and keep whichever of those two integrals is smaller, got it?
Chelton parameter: 27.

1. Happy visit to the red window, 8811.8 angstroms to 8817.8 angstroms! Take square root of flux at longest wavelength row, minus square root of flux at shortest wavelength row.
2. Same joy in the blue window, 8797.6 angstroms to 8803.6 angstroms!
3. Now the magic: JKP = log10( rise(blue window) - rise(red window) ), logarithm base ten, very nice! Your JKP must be -1.1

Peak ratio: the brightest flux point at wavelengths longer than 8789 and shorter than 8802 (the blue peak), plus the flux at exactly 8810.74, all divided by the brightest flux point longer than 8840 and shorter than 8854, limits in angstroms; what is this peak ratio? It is 1.98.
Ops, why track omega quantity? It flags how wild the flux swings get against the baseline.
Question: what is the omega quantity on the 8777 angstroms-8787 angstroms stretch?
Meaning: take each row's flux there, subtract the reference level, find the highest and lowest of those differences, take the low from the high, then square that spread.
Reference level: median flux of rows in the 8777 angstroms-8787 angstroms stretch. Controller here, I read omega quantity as 1.35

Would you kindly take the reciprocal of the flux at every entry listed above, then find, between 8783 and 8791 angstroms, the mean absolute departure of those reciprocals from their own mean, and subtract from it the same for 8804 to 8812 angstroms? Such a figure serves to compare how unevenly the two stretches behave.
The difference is 0.0057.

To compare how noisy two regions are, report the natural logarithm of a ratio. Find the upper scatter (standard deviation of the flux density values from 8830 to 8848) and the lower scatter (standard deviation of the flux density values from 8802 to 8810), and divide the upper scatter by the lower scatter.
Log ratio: 1.5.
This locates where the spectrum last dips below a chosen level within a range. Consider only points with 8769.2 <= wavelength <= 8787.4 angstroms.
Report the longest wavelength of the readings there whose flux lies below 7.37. 8786.43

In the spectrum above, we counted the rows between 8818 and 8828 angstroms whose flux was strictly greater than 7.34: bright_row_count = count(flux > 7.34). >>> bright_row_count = 0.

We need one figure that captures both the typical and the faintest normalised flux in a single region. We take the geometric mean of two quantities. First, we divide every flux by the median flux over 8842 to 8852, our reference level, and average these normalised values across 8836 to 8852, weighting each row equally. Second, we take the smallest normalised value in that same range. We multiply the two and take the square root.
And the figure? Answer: 0.99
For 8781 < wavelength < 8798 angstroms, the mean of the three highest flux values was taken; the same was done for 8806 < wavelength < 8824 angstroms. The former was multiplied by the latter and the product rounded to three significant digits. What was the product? 57.4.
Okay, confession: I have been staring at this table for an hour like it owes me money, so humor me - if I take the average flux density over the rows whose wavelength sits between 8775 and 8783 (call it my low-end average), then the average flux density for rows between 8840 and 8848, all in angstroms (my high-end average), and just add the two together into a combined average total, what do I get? 14.7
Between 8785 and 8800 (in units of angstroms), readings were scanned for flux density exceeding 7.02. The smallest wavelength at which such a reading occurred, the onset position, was 8786.43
